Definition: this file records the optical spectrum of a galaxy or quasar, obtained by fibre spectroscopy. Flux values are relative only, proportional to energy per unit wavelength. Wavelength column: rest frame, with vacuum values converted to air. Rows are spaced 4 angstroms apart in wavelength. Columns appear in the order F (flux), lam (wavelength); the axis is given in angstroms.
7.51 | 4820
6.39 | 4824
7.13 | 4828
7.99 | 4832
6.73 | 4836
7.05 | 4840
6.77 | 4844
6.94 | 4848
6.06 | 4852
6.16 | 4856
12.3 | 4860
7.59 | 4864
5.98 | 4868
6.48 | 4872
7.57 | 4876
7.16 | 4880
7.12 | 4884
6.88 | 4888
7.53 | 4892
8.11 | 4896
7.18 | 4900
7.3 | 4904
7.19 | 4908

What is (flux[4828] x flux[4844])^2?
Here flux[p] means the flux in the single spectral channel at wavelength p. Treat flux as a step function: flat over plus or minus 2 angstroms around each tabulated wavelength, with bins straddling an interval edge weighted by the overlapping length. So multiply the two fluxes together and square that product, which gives 2330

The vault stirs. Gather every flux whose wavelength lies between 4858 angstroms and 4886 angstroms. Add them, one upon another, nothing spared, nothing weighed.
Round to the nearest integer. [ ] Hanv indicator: 54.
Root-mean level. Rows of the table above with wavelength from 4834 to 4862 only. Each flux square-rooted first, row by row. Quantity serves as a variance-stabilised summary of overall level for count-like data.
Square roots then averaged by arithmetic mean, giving 2.71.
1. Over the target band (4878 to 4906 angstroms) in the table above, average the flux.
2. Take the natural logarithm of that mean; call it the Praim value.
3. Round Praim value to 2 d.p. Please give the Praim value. 1.99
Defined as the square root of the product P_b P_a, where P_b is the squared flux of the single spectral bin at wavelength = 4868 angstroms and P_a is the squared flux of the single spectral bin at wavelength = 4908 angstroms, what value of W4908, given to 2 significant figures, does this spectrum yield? 43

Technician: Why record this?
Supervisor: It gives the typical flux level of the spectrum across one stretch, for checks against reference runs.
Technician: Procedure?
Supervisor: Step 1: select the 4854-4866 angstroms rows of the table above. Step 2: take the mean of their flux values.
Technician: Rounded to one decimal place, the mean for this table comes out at 8.7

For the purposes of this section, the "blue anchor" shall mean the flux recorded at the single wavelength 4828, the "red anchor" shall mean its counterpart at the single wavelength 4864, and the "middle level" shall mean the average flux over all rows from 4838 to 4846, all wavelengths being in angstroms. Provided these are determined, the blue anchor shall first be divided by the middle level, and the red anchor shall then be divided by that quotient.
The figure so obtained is 7.4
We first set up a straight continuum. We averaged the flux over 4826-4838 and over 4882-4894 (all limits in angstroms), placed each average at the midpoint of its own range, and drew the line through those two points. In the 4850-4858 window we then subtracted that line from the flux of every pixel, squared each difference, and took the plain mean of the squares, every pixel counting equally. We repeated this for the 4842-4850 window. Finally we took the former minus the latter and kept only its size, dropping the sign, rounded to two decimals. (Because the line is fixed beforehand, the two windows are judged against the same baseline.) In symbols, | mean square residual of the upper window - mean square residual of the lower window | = 1.11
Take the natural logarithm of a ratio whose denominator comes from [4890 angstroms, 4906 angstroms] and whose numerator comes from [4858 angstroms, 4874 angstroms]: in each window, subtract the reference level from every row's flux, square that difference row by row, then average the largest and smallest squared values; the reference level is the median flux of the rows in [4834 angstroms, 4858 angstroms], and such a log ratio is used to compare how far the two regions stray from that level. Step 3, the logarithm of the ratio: 2.7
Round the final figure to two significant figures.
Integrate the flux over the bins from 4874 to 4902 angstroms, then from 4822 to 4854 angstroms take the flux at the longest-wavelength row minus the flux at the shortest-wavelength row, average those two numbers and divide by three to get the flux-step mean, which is 34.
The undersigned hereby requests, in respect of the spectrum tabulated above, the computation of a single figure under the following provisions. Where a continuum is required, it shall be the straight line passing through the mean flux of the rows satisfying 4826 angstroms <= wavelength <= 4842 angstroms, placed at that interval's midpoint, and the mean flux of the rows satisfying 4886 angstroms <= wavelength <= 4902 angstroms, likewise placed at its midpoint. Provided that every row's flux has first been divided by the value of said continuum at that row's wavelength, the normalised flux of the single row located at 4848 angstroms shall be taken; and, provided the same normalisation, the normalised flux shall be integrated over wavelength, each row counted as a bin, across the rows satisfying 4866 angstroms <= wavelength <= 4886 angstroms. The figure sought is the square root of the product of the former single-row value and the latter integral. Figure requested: 4.22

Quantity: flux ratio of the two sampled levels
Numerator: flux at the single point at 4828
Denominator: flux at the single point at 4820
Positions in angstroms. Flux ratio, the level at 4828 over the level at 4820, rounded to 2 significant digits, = 0.95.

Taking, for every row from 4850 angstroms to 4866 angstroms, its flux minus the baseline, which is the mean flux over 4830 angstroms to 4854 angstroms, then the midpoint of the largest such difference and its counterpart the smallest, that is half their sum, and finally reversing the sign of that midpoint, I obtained -2.3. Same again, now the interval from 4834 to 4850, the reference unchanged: 0.0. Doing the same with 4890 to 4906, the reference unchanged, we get -0.7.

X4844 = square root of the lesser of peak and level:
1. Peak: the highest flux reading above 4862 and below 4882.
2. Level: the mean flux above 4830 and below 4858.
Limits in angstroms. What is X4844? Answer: 2.61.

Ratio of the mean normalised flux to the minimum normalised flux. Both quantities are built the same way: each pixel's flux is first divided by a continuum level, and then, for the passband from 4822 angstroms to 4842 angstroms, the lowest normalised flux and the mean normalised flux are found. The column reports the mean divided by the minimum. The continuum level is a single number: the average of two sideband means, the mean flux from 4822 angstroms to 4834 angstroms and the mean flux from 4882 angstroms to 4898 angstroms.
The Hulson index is 1.10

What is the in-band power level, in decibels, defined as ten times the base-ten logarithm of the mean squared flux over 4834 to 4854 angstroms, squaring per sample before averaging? 16.5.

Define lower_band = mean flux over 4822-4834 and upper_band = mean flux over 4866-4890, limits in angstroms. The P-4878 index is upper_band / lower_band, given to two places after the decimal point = 0.96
